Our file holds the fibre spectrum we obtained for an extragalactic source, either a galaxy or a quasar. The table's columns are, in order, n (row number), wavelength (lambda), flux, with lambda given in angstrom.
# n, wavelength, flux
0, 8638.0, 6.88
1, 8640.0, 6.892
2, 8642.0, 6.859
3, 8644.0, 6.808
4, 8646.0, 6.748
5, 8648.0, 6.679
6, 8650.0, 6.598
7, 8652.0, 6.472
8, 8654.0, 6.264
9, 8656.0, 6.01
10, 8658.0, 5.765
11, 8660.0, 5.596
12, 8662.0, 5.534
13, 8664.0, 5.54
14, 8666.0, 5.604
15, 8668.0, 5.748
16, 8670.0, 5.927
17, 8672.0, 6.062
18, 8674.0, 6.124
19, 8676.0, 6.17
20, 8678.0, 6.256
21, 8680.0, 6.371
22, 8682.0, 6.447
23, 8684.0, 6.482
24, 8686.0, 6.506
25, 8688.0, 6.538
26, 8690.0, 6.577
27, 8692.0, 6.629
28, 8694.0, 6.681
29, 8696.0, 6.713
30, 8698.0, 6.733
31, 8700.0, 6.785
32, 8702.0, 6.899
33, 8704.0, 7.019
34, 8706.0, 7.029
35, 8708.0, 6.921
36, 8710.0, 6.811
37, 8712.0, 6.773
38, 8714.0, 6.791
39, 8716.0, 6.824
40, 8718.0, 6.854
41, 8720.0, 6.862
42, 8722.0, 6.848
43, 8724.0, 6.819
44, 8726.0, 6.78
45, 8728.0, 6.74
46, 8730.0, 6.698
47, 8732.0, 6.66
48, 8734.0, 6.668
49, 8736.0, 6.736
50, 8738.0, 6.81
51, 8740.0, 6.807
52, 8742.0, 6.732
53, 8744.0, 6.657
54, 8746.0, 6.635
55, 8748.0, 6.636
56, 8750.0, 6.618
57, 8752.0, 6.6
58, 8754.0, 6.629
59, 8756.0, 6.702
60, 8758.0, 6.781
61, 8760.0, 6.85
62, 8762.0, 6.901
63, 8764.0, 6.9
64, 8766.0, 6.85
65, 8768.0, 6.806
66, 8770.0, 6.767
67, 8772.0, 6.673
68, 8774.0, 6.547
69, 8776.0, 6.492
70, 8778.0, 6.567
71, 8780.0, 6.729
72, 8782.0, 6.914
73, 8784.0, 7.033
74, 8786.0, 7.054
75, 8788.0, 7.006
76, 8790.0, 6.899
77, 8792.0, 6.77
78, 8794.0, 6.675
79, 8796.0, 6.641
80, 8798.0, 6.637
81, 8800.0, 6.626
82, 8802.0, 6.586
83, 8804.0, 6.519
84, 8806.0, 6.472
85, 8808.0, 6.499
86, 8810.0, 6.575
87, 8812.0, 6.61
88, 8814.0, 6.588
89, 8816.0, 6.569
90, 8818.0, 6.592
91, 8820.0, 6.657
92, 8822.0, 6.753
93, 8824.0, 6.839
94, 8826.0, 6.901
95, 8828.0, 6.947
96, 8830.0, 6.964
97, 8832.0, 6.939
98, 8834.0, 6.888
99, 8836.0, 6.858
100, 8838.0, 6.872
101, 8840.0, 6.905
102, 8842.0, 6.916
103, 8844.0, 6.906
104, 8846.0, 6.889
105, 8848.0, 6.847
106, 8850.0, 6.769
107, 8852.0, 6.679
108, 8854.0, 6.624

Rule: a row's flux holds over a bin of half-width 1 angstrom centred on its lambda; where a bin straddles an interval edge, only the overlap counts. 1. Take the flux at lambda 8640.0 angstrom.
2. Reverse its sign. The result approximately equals -6.89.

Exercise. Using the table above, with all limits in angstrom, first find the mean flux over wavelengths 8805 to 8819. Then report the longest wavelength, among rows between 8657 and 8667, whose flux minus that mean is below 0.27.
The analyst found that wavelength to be 8666.0 angstrom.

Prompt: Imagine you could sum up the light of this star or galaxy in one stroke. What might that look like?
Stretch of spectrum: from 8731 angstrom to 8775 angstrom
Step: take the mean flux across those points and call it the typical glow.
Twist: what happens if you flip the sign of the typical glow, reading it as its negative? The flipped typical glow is -6.73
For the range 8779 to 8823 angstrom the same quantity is -6.70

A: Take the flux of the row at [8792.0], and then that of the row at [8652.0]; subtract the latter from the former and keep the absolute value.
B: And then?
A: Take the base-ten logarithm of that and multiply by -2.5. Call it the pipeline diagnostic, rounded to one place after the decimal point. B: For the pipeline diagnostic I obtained 1.3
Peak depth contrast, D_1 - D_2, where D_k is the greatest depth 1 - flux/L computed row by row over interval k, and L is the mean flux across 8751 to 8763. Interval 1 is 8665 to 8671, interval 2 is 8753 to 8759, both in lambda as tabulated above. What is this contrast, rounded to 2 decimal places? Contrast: 0.15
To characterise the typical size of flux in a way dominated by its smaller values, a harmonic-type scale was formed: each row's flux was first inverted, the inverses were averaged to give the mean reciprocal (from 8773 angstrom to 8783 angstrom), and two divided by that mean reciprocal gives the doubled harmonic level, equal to 13.3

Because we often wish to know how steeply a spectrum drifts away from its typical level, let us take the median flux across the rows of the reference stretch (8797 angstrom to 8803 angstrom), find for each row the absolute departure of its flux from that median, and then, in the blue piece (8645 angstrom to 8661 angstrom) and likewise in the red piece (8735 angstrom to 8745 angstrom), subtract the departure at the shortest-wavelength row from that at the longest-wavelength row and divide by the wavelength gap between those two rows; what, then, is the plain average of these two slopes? 0.027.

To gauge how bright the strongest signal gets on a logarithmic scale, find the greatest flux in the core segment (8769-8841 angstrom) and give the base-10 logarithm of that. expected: 0.848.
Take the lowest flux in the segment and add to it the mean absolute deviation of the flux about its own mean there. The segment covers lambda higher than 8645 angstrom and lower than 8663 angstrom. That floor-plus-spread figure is 5.94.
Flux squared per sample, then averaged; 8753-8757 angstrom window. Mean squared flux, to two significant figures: 44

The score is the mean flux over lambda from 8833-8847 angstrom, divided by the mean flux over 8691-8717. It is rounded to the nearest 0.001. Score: 1.011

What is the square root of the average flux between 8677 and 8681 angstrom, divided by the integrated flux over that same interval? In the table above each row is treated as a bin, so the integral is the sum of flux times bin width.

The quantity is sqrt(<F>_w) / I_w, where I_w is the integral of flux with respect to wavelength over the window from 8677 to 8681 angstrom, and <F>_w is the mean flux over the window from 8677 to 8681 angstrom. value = 0.10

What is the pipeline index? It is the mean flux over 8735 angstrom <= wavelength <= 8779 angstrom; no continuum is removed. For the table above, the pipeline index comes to 6.71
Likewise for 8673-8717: 6.64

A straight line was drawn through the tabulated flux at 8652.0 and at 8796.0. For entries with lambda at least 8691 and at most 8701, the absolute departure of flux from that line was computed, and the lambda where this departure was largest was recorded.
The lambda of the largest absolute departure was 8700.0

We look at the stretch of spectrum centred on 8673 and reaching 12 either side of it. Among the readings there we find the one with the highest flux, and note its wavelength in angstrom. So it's 8684.0 angstrom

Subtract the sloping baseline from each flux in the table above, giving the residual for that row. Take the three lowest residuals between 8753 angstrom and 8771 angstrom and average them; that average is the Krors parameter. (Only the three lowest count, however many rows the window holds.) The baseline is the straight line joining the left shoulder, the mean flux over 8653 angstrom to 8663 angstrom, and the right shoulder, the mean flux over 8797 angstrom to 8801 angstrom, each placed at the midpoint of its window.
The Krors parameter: 0.29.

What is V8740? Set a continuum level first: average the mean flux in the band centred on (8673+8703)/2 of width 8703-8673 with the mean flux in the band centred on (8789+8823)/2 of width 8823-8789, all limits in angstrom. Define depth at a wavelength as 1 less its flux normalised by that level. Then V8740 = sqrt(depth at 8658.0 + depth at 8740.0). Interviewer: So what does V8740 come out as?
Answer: 0.298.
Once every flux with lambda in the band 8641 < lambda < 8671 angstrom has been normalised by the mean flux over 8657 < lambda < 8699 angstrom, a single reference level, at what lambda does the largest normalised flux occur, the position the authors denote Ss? 8642.0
